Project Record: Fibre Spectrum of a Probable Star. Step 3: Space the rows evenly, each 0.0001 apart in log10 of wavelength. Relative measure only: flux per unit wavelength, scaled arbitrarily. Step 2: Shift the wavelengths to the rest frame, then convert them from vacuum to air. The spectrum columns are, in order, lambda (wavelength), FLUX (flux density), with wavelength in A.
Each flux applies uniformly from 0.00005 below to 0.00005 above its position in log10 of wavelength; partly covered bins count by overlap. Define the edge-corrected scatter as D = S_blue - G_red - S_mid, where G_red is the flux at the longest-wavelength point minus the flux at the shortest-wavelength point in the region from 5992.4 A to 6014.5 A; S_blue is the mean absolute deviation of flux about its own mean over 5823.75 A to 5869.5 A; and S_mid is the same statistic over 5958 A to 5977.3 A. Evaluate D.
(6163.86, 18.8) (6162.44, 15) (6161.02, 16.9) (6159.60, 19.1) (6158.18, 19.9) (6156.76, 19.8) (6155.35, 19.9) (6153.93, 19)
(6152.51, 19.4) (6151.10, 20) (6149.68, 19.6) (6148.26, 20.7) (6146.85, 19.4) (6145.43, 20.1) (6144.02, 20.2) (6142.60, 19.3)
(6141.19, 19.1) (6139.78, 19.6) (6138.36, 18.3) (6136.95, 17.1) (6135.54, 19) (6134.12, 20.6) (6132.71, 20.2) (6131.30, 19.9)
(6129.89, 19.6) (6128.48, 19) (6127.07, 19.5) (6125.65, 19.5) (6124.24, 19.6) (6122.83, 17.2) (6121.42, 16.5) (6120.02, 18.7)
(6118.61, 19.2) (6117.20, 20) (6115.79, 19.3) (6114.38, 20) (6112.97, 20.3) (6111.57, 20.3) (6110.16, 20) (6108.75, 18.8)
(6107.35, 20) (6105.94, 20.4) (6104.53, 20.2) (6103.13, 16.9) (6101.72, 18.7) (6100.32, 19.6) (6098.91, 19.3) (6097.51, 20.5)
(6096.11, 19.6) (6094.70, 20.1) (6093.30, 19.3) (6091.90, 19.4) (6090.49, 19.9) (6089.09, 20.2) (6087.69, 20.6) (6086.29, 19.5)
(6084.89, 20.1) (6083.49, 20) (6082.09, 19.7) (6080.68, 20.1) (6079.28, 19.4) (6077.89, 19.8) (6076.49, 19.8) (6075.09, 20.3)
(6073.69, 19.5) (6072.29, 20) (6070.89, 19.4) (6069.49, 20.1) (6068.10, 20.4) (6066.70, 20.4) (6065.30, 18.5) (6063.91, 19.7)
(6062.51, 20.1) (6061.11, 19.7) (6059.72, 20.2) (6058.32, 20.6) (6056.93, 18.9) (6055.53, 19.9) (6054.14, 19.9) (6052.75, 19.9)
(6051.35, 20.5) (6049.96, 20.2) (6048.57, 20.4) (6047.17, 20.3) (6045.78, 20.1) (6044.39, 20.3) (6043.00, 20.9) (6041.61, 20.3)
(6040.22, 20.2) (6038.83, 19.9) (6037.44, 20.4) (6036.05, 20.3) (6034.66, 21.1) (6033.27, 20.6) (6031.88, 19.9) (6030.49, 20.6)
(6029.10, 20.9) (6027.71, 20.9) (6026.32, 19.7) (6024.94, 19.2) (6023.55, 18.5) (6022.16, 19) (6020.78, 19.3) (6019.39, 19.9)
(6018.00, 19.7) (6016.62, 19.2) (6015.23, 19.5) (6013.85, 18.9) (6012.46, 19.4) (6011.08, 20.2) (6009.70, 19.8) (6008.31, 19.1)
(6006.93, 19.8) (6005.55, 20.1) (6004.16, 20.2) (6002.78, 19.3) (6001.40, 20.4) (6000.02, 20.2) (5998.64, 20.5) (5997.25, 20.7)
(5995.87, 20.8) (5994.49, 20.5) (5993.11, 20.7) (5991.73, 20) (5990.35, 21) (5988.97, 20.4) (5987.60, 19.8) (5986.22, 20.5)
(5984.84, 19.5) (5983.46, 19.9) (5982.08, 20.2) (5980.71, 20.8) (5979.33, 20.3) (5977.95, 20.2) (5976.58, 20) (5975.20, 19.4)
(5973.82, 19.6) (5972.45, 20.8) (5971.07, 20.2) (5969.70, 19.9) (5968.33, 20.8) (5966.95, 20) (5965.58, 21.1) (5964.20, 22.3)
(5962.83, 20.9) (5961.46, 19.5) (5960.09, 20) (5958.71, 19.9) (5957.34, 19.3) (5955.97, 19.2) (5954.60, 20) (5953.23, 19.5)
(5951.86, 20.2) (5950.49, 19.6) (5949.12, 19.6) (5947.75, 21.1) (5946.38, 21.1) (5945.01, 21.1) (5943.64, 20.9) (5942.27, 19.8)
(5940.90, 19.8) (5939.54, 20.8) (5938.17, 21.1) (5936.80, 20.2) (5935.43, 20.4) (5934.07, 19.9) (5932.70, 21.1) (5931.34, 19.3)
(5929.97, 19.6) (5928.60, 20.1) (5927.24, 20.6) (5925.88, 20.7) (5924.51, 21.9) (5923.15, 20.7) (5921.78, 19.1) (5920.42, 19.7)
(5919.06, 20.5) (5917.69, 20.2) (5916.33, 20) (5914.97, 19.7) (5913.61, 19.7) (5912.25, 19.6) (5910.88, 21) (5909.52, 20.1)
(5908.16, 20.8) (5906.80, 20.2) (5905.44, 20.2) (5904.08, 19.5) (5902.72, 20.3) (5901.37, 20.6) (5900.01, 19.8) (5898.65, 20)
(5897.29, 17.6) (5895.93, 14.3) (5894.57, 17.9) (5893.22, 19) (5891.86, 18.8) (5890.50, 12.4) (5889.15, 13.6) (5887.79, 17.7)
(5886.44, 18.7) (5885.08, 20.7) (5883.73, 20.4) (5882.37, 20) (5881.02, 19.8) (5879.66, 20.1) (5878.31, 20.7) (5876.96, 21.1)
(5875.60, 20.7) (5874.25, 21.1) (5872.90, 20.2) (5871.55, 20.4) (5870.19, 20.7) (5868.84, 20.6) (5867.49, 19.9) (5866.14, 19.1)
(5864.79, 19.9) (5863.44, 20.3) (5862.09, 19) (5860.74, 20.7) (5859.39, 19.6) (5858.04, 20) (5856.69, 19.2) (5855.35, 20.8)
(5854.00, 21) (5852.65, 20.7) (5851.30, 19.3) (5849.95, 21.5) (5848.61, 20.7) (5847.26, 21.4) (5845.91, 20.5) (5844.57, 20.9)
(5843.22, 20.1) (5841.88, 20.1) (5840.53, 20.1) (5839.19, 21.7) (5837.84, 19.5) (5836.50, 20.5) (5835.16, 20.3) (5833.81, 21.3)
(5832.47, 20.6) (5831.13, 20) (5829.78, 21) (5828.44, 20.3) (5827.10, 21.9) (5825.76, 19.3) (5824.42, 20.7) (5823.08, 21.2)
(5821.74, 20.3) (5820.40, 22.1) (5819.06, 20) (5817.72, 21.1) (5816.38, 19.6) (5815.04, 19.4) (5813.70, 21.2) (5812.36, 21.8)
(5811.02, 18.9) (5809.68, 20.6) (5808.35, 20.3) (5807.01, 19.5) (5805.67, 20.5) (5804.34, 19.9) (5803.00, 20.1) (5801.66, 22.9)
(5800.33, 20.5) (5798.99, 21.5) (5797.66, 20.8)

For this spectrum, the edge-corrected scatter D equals 1.8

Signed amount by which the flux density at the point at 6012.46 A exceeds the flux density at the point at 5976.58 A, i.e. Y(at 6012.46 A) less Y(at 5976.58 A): -0.6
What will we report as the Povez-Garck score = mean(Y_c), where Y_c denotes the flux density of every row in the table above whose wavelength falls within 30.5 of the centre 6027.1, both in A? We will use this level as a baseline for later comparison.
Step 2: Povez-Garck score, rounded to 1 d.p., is 20.0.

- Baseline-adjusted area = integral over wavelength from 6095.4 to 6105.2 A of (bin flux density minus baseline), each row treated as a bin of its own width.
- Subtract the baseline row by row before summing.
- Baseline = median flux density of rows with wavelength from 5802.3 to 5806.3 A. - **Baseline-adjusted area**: -8.3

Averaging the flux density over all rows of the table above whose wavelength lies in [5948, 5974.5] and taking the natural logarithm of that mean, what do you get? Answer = 3.00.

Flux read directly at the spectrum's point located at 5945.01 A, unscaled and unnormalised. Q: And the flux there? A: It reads 21.1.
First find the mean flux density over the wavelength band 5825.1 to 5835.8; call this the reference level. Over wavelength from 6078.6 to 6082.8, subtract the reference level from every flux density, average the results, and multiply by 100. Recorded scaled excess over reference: -85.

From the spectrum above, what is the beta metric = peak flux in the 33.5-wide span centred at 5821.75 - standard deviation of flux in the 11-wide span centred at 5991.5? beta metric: 21.7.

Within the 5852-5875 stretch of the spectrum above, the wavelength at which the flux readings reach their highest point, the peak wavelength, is 5874.25 A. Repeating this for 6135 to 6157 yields 6148.26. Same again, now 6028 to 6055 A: 6034.66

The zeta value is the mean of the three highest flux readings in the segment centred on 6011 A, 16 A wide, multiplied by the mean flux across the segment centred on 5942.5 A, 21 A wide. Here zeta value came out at 412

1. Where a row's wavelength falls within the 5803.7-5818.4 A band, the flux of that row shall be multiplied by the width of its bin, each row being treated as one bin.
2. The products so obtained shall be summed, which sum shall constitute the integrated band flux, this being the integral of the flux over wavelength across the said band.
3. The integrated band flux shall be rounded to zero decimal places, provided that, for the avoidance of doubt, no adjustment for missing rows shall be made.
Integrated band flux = 298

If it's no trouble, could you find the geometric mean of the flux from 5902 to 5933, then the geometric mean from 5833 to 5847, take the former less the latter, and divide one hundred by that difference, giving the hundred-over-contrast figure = -332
